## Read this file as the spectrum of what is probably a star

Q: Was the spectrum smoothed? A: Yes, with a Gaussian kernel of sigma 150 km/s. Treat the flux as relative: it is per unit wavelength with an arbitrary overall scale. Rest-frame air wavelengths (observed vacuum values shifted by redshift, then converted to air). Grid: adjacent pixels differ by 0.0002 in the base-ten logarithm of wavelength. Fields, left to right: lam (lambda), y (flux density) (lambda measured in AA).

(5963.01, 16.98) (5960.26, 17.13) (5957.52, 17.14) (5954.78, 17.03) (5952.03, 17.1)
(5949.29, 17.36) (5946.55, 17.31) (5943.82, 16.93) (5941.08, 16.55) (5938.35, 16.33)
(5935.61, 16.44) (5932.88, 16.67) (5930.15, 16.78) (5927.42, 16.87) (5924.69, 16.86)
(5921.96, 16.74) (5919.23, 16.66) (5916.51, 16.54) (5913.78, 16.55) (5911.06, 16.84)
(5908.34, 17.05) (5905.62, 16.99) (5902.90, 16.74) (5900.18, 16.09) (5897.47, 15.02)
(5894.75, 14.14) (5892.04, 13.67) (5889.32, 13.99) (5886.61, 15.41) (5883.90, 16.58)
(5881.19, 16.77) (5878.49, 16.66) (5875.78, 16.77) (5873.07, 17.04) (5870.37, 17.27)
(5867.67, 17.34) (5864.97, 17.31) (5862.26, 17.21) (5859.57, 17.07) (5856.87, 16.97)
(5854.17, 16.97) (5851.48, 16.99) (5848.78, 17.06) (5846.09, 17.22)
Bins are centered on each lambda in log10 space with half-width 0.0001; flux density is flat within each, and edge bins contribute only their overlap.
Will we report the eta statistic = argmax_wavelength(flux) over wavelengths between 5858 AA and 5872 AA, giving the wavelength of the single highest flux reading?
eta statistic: 5867.67 AA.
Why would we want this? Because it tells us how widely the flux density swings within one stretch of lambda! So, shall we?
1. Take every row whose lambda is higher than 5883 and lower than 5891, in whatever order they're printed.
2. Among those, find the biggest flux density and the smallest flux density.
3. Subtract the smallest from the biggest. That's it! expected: 2.6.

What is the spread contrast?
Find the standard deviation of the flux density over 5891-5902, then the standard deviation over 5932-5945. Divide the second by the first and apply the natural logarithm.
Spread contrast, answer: -1.5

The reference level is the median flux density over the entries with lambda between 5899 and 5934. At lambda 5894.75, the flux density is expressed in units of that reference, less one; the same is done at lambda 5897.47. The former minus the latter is -0.05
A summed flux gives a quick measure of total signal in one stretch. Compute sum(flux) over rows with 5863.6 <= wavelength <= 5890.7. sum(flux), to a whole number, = 165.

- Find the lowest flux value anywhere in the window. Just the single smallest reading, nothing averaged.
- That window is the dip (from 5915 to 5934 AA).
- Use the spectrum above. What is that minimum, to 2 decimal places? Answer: 16.54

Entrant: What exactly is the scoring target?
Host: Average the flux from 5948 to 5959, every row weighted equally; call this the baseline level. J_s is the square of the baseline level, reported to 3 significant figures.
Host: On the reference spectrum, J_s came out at 294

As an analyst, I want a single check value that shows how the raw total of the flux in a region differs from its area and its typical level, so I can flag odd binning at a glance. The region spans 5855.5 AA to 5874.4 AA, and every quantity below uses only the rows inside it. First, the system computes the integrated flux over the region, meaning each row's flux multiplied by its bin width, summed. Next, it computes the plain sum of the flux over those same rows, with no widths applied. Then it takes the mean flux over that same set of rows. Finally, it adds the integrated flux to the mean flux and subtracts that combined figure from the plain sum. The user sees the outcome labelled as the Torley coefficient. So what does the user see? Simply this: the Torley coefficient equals -222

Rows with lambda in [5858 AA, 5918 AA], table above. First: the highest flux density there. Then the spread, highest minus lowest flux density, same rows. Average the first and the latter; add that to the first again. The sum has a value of 27.8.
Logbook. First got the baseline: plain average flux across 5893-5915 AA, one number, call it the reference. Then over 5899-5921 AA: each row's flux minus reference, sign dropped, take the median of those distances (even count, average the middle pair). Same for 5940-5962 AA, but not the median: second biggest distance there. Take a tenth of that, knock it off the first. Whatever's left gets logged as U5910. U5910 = 0.4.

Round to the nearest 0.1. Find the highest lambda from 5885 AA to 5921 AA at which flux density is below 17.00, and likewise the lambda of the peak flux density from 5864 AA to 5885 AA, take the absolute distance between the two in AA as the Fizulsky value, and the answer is 51.6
